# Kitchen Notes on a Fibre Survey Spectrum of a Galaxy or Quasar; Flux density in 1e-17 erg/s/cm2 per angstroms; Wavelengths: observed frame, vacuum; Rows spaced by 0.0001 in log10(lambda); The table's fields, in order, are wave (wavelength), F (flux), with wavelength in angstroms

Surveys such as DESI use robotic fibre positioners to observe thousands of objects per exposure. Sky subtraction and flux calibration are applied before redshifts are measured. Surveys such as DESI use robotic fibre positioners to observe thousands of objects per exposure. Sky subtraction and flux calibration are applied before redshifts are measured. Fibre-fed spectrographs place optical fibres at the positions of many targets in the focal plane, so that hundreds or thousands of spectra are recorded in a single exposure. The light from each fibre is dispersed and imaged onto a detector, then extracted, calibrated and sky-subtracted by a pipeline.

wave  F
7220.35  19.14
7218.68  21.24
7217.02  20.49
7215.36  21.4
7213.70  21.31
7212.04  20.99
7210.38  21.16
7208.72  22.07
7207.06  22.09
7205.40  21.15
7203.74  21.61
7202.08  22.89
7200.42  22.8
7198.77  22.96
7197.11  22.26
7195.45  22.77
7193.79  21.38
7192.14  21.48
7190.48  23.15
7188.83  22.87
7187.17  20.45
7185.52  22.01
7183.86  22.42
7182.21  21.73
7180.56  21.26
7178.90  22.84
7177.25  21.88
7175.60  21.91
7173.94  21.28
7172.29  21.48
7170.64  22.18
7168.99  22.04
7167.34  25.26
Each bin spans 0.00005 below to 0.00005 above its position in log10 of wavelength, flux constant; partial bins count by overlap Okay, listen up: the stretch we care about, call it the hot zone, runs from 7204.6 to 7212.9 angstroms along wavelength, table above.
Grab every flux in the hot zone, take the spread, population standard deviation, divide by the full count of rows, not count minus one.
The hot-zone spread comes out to 0.48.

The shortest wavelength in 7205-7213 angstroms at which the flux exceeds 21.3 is 7207.06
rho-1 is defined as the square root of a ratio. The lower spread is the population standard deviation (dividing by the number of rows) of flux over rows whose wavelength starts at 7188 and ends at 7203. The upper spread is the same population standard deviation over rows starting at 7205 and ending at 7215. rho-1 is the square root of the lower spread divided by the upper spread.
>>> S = 1.18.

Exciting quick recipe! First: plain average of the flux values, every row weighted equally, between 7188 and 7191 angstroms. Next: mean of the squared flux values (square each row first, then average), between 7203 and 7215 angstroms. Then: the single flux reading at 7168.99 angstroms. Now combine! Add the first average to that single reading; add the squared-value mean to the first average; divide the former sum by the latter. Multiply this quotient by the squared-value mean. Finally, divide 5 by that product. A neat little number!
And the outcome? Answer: 0.1165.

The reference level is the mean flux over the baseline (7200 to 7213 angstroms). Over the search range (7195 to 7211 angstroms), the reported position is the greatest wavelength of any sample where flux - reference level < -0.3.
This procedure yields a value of 7210.38 angstroms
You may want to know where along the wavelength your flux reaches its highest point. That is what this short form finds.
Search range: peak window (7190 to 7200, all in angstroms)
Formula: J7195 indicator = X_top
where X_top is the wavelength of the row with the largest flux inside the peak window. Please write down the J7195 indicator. 7190.48 angstroms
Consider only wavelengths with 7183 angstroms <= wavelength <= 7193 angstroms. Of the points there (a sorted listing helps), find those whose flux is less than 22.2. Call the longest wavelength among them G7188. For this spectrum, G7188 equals 7192.14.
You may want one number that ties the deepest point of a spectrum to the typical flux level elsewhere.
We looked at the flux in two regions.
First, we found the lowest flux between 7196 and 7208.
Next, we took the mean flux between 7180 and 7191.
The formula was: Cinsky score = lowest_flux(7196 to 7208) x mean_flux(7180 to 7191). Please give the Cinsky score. 465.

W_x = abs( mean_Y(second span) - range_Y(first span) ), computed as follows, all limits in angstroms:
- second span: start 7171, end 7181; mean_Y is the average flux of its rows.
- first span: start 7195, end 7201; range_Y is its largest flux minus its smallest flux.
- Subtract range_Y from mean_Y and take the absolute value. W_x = 21.1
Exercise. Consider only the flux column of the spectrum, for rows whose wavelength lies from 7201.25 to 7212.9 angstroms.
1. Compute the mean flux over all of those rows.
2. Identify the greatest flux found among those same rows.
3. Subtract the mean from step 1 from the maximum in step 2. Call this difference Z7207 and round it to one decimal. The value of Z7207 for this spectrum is 1.2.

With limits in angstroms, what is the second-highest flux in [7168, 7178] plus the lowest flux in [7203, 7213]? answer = 43.0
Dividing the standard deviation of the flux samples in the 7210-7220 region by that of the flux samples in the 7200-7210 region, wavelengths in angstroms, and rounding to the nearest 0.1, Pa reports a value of 0.5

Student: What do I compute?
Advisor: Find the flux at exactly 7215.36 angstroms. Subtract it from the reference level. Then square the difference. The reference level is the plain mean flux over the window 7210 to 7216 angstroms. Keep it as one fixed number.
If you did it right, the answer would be 0.0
